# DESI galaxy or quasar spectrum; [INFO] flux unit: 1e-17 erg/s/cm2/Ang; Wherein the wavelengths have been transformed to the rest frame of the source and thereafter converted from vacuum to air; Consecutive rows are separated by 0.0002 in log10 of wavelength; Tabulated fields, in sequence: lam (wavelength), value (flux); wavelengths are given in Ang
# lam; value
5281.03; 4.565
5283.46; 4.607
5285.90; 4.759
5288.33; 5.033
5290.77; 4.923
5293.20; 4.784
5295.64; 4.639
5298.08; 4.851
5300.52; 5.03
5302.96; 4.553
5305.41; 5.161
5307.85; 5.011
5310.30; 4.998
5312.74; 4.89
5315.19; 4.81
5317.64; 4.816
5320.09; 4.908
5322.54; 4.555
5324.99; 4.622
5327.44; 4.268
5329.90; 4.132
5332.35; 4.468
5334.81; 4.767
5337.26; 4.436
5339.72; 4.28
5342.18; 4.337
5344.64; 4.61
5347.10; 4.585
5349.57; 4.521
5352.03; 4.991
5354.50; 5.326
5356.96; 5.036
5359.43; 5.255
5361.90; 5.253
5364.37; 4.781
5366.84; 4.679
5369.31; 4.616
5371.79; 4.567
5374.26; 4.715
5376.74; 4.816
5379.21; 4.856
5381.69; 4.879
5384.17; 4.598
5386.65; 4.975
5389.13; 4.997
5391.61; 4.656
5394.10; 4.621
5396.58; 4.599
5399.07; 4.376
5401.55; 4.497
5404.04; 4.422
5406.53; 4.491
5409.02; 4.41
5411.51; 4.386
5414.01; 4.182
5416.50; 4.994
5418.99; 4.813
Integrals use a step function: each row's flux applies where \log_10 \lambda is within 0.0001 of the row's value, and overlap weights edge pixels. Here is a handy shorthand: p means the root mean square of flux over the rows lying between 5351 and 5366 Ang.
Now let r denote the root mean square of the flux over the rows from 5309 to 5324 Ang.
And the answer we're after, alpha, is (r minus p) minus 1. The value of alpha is -1.3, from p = 5.11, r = 4.83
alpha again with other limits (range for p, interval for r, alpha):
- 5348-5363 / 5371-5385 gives -1.3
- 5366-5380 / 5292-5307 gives -0.9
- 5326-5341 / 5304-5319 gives -0.4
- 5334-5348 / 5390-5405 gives -1.0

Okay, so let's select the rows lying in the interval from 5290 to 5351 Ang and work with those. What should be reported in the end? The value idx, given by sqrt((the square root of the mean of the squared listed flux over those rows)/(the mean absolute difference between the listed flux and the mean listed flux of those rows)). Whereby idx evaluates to 4.6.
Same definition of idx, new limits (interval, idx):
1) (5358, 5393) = 5.3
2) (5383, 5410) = 5.5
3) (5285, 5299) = 6.8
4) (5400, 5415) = 7.6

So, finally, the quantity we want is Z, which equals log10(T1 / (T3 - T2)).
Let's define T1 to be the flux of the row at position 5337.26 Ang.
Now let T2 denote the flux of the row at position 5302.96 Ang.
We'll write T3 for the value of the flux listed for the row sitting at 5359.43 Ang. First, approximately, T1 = 4.436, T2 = 4.553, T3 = 5.255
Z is 0.8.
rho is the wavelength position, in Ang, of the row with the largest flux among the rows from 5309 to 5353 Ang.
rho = 5310.30 Ang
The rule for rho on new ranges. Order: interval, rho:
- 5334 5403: 5354.50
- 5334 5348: 5334.81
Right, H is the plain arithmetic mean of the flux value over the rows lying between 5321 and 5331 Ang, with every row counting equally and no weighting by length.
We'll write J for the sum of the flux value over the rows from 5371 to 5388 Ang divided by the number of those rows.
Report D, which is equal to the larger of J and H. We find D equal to 4.77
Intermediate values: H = 4.39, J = 4.77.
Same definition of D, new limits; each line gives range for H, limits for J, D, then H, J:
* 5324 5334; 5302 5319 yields 4.89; 4.37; 4.89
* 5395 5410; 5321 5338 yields 4.47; 4.47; 4.46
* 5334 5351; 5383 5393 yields 4.81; 4.51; 4.81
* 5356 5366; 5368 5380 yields 5.08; 5.08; 4.71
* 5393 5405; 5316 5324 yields 4.76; 4.50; 4.76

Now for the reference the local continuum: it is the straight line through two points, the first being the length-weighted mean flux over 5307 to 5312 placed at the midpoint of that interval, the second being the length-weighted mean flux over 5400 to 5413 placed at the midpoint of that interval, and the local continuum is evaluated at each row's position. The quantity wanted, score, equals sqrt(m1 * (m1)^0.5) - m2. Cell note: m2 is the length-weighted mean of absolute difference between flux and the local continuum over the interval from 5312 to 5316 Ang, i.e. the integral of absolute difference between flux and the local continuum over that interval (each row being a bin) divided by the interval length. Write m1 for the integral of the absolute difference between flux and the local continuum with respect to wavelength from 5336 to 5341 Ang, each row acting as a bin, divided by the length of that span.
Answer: 0.45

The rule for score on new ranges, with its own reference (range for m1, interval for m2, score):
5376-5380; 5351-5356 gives -0.08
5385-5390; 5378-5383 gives 0.23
